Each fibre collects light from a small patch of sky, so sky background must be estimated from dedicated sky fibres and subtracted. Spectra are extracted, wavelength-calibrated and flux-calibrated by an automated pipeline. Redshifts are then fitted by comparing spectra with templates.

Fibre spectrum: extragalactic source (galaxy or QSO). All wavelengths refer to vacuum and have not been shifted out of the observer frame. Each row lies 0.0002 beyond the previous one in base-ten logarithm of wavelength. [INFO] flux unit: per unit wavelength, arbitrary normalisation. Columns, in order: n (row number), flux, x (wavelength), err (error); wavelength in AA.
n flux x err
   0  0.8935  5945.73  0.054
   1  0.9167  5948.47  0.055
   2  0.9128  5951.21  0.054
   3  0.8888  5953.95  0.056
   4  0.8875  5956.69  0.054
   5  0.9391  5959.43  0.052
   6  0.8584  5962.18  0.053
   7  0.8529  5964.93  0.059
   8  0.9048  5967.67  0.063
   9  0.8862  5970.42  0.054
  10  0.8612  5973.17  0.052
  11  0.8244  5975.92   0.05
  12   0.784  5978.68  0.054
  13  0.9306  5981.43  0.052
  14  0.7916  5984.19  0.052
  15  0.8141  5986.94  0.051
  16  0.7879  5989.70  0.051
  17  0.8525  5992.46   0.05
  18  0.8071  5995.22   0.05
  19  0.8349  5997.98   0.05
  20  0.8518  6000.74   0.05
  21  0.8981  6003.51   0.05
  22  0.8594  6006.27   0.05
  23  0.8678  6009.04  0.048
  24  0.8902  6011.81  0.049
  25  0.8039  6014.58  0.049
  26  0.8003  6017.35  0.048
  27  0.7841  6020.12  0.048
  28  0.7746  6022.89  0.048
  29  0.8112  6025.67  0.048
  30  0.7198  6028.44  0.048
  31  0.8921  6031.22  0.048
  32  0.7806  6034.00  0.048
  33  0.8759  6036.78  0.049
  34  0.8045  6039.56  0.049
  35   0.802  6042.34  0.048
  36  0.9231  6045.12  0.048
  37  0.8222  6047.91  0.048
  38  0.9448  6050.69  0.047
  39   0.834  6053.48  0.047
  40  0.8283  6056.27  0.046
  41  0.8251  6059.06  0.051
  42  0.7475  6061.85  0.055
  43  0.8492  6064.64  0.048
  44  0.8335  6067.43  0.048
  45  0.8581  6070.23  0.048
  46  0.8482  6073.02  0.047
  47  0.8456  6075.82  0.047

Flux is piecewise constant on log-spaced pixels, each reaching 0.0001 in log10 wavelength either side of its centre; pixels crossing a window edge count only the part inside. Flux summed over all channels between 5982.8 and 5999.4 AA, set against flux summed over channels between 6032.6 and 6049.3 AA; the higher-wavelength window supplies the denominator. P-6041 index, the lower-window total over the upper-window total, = 0.98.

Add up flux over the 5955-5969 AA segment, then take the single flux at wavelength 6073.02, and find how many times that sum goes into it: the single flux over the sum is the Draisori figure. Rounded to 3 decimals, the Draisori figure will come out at 0.191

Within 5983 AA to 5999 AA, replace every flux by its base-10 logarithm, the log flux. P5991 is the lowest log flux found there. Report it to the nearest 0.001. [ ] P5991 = -0.104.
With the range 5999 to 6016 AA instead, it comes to -0.095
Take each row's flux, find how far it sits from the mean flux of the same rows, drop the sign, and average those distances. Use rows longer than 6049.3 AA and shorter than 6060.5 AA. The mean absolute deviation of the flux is 0.043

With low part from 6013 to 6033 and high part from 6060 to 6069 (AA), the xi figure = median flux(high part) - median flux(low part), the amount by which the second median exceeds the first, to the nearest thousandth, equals 0.033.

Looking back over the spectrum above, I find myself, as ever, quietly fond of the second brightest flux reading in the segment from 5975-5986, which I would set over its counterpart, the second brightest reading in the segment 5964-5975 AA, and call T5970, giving 0.93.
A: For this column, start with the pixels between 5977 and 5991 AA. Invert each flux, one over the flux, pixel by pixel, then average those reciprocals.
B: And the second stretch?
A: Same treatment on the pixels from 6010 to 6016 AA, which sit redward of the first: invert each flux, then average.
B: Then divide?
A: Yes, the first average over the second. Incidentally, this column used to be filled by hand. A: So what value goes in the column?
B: 1.03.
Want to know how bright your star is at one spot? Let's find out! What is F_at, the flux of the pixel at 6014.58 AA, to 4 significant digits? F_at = 0.8039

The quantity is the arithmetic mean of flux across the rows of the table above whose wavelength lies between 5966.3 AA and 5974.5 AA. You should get 0.884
